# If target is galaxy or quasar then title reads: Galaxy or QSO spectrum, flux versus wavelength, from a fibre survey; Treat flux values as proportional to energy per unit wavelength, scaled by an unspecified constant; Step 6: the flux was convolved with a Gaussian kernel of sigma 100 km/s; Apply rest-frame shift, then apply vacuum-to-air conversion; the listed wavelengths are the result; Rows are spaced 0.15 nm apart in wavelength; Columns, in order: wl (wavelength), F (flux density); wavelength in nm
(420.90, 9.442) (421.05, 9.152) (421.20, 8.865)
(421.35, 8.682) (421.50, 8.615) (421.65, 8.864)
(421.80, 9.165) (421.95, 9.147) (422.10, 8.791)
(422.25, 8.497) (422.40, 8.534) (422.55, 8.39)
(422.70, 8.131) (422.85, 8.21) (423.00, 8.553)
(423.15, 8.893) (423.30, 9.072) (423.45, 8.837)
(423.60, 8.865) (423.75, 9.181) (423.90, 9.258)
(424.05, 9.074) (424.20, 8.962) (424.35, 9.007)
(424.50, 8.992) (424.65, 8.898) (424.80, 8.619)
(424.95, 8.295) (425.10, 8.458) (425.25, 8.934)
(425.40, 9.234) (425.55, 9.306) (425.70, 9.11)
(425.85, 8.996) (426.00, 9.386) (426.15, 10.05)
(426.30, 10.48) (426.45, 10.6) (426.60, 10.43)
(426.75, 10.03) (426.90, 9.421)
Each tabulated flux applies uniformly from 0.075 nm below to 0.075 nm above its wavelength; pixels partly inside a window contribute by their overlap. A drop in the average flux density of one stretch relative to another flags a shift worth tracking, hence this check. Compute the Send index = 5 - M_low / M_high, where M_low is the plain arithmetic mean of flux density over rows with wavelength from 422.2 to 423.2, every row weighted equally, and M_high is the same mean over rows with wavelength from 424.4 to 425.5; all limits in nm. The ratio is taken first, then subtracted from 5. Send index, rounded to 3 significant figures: 4.04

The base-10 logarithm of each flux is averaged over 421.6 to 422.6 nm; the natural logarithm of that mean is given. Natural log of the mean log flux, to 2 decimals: -0.06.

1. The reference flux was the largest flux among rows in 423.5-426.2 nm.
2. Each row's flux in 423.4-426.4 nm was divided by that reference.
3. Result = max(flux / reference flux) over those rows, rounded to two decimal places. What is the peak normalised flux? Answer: 1.04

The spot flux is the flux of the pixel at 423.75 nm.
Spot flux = 9.181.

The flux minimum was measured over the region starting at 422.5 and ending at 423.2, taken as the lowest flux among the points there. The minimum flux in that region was 8.131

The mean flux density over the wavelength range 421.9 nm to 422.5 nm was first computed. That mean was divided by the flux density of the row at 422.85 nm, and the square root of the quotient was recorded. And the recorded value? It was 1.03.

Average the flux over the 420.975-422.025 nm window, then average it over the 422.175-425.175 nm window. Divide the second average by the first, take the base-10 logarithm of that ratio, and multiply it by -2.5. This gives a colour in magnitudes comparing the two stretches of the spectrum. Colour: 0.02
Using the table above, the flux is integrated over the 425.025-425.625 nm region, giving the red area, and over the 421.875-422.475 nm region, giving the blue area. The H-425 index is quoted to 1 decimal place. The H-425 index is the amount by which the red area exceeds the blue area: 0.1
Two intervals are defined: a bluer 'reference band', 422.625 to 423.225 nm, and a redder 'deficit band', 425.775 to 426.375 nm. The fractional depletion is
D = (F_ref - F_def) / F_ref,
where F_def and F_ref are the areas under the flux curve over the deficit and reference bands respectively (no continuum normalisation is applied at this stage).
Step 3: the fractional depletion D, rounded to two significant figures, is -0.15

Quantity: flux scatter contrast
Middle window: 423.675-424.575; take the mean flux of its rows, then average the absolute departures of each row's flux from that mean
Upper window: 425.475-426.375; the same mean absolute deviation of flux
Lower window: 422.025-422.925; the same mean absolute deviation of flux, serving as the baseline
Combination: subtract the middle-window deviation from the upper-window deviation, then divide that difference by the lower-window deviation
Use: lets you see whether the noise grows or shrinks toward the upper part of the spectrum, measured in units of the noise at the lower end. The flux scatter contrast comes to 2.1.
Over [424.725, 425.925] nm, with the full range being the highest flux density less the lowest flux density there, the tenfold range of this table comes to 10.1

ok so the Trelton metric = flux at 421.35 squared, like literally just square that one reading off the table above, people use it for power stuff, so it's 75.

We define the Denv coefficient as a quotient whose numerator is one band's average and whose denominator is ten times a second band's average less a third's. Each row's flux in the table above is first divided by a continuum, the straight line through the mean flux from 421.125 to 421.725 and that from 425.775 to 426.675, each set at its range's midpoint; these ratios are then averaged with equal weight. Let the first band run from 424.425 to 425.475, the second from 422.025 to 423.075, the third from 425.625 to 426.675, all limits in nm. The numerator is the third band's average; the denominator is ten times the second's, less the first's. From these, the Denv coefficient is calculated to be 0.117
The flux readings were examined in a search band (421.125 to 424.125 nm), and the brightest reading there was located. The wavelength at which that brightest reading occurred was 423.90 nm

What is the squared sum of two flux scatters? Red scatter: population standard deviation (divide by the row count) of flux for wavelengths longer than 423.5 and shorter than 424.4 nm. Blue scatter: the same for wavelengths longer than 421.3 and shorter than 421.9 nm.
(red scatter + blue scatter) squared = 0.12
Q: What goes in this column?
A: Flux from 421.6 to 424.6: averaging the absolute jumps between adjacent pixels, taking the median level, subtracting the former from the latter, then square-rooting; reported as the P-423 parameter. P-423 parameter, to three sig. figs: 2.95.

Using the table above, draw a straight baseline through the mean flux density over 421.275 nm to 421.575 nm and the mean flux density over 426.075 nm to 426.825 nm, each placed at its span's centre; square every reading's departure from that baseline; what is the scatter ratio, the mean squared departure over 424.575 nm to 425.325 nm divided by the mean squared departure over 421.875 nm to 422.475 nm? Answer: 12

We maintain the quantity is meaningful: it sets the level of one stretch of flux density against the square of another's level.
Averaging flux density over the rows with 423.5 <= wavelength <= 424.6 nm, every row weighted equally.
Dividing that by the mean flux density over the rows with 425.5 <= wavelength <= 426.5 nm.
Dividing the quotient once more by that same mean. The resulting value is 0.096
